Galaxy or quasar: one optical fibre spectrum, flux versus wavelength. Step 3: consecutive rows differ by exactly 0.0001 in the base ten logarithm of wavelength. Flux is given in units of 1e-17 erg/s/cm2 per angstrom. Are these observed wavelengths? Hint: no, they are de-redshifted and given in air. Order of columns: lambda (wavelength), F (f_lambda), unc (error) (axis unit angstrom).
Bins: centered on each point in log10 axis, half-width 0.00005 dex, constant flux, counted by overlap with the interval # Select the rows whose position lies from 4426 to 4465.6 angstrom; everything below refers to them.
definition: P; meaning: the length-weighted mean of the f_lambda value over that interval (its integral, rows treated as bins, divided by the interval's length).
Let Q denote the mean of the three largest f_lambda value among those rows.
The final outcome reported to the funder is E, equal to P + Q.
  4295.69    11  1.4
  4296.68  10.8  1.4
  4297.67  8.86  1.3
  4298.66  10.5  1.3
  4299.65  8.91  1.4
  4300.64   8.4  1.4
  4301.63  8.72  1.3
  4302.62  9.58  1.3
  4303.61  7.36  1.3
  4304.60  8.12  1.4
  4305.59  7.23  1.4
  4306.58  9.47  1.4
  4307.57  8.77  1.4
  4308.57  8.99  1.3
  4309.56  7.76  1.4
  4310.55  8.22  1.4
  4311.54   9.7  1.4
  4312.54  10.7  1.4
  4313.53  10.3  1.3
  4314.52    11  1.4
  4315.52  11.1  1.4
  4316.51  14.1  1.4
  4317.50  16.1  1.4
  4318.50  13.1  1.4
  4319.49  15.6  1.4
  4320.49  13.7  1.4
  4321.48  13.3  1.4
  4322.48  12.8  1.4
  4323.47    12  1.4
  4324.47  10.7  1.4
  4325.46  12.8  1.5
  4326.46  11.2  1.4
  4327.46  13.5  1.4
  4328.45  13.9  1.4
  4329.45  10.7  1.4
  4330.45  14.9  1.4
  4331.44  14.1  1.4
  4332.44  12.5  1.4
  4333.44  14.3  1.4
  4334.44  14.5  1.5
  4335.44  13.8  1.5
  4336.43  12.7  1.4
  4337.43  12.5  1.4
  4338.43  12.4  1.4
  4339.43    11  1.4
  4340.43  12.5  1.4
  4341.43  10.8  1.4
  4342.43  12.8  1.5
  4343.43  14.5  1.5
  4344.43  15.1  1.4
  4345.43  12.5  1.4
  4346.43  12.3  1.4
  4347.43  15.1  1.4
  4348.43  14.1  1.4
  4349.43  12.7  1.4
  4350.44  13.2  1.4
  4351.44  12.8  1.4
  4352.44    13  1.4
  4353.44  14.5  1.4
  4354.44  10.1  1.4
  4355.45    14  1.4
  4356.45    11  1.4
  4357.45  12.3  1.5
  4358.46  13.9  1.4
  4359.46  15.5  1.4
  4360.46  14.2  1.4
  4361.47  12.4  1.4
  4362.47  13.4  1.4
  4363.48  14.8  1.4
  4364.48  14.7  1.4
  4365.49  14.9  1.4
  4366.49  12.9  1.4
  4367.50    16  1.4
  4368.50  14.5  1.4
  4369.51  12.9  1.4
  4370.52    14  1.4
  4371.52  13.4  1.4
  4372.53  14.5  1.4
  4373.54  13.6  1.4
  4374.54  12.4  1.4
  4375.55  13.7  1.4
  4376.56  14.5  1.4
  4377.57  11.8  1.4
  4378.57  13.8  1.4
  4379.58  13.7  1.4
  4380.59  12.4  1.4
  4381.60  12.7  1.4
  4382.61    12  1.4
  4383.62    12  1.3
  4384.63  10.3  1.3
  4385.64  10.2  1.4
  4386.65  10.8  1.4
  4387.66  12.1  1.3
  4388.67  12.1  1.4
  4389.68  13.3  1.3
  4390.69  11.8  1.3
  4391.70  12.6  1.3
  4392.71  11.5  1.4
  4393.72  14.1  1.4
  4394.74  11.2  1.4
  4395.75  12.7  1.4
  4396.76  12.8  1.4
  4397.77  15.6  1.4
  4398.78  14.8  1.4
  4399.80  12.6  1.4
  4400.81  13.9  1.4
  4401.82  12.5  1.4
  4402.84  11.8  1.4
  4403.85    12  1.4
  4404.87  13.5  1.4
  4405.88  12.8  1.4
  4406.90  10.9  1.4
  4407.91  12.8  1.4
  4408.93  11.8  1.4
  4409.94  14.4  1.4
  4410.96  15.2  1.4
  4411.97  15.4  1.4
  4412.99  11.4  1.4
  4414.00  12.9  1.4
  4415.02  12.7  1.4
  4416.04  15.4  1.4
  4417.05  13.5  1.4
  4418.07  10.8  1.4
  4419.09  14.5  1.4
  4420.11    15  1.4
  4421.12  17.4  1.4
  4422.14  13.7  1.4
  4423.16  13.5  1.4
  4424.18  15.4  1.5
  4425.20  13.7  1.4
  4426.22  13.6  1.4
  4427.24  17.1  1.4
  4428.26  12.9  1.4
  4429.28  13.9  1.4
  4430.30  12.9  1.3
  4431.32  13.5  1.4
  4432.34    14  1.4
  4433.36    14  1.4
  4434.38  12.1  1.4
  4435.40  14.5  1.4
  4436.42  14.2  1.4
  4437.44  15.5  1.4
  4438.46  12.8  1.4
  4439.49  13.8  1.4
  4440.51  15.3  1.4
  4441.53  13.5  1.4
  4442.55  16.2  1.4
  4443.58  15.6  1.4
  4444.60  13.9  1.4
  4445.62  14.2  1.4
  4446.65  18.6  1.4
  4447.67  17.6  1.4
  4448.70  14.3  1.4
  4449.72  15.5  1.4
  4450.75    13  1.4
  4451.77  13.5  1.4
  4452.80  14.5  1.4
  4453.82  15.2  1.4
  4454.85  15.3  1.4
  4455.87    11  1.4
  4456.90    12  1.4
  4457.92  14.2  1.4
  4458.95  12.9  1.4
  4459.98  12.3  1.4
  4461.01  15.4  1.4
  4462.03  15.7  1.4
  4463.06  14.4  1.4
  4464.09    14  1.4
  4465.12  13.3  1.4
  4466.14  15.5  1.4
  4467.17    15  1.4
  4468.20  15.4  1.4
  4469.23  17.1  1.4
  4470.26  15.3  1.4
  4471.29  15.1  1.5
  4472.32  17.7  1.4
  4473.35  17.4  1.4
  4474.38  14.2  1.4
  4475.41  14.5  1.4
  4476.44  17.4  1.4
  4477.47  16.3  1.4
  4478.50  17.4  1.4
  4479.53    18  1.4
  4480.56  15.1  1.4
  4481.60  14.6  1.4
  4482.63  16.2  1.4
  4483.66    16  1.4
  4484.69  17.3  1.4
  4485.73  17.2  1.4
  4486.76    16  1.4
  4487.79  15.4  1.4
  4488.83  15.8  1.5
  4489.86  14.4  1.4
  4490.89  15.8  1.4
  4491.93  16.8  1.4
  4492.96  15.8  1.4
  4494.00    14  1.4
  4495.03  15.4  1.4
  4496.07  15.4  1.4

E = 32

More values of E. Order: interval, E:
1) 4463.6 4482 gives 33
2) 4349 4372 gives 29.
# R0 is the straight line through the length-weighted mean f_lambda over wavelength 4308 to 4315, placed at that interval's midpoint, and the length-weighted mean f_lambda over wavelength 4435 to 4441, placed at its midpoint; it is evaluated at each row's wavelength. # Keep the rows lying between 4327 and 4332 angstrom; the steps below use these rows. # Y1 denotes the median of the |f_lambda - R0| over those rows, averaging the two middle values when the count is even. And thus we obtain 3.7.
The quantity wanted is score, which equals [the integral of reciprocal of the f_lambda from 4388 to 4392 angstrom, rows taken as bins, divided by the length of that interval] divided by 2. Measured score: 0.0403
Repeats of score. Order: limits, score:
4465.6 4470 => 0.0319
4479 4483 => 0.0315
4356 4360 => 0.0385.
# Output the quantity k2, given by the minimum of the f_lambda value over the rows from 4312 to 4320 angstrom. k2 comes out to 10.3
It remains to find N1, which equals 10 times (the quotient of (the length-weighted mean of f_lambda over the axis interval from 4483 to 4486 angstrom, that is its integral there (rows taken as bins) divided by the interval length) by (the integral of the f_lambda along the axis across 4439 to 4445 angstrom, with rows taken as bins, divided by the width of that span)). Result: 11.4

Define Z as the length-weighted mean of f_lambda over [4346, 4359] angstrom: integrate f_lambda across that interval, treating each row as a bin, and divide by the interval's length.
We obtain 13.0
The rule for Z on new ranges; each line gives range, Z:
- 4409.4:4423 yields 14.0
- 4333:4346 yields 13.0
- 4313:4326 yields 12.8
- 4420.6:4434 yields 14.3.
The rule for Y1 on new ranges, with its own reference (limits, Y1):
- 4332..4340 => 2.2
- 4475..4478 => 1.3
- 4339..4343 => 1.2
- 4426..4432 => 0.8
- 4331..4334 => 3.8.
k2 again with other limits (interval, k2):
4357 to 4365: 12.3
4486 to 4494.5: 14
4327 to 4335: 10.7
